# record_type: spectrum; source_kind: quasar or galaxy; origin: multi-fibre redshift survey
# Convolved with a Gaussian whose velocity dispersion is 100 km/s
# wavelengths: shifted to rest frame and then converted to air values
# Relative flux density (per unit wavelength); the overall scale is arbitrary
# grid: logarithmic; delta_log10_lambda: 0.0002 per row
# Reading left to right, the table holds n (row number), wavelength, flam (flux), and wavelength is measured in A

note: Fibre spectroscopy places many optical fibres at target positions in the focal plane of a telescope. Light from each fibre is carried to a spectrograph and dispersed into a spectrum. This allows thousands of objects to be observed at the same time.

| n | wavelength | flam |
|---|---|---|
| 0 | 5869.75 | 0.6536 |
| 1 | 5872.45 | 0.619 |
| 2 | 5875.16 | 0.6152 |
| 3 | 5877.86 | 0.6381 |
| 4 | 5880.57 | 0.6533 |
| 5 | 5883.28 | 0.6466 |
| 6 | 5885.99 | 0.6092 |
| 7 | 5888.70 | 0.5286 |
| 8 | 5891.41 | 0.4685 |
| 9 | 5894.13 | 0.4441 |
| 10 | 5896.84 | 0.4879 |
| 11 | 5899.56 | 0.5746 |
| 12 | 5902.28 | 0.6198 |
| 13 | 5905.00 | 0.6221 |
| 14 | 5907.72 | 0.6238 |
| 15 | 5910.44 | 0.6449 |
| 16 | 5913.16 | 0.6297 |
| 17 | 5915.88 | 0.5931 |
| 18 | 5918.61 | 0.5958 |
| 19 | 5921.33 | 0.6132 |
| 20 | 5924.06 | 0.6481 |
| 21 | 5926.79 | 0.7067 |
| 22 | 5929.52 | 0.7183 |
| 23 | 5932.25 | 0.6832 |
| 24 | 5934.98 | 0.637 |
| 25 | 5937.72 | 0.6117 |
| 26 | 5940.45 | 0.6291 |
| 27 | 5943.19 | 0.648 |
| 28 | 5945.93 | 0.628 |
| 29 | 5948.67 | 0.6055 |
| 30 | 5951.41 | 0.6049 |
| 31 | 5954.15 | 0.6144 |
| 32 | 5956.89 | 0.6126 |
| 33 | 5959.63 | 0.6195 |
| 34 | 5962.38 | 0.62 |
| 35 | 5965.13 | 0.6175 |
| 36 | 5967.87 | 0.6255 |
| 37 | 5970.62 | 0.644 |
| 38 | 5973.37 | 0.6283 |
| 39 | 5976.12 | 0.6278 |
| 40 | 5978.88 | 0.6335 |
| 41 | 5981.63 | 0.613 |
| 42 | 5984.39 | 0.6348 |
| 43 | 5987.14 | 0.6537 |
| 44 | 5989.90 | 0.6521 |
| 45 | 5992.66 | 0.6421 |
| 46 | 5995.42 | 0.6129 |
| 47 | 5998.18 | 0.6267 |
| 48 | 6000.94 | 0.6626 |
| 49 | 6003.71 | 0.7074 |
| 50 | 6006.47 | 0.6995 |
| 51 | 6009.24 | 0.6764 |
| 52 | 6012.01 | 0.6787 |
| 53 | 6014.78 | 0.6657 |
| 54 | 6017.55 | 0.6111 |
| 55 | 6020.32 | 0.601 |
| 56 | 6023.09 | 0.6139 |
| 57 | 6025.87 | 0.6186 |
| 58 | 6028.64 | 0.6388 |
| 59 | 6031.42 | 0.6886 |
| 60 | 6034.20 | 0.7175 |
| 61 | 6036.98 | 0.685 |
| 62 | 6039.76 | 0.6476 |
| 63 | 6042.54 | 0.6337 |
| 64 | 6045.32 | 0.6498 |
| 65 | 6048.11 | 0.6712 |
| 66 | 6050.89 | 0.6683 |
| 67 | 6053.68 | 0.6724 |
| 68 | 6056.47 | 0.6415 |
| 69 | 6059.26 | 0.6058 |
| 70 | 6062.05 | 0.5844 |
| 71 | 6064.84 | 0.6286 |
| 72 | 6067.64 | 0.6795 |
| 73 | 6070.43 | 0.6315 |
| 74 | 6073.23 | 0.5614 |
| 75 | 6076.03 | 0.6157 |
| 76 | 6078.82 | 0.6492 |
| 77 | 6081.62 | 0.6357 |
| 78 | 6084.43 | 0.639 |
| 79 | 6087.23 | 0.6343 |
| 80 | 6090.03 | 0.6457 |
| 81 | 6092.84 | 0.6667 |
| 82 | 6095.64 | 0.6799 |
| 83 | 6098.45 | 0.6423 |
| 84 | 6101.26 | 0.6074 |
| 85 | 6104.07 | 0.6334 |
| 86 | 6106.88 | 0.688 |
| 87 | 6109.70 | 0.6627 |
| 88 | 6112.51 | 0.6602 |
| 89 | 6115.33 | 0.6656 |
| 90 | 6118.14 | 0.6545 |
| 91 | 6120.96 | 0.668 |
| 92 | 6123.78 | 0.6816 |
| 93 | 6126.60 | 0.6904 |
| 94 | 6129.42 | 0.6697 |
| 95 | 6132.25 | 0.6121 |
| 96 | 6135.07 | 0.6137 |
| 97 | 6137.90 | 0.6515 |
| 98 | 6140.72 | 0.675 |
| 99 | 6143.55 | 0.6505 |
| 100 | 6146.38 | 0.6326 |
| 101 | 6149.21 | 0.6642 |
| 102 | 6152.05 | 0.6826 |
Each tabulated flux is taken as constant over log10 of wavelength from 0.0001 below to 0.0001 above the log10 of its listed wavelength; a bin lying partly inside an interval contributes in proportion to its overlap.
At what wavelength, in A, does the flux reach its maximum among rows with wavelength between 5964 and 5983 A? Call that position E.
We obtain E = 5970.62 A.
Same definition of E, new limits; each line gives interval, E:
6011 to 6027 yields 6012.01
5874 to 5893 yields 5880.57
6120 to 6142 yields 6126.60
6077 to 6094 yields 6092.84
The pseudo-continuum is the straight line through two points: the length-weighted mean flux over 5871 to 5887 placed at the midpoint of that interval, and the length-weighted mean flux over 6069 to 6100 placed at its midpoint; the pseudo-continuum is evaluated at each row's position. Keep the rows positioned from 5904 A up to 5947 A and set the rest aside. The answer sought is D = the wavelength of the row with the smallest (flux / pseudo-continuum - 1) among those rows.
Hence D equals 5915.88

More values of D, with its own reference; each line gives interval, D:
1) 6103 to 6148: 6132.25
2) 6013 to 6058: 6020.32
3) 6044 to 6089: 6073.23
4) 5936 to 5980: 5951.41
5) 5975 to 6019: 6017.55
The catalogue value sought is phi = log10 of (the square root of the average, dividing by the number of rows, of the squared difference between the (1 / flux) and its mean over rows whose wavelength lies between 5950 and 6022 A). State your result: -1.17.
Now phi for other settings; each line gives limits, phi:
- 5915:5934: -0.94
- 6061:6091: -1.09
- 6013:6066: -1.09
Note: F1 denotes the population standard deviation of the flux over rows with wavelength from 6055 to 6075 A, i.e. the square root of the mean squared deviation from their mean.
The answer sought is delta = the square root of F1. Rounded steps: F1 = 0.036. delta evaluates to 0.19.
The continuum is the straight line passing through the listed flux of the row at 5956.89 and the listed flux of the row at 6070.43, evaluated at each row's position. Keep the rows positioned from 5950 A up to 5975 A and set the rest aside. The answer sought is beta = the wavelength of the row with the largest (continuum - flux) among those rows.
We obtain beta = 5951.41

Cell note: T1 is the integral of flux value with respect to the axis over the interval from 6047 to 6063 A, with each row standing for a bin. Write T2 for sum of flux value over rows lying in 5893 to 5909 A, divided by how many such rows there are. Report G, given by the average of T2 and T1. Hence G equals 5.41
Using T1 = 10.3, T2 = 0.562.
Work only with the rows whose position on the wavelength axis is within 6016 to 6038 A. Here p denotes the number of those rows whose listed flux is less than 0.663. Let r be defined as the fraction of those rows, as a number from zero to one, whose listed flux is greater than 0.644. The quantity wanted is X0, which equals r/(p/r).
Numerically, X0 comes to 0.03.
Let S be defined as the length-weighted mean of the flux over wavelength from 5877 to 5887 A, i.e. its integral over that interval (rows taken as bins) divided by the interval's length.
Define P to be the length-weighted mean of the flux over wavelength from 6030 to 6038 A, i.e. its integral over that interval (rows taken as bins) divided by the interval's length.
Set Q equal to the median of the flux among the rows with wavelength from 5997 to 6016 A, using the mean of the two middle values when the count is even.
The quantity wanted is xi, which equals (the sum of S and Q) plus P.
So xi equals 2.01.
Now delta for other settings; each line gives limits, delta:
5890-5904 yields 0.26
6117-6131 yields 0.11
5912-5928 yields 0.20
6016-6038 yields 0.20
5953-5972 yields 0.10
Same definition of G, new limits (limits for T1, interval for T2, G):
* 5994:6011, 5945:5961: 5.96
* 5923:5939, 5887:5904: 5.60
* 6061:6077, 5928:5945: 5.27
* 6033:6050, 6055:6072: 5.99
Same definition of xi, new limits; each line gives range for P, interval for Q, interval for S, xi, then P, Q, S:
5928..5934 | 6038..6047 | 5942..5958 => 1.96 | 0.70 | 0.648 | 0.619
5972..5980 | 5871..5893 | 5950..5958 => 1.86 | 0.63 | 0.617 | 0.611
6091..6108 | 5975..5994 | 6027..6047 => 1.95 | 0.65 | 0.635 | 0.665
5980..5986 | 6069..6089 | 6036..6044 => 1.91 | 0.63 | 0.634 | 0.654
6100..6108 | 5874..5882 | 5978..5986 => 1.91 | 0.64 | 0.638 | 0.628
